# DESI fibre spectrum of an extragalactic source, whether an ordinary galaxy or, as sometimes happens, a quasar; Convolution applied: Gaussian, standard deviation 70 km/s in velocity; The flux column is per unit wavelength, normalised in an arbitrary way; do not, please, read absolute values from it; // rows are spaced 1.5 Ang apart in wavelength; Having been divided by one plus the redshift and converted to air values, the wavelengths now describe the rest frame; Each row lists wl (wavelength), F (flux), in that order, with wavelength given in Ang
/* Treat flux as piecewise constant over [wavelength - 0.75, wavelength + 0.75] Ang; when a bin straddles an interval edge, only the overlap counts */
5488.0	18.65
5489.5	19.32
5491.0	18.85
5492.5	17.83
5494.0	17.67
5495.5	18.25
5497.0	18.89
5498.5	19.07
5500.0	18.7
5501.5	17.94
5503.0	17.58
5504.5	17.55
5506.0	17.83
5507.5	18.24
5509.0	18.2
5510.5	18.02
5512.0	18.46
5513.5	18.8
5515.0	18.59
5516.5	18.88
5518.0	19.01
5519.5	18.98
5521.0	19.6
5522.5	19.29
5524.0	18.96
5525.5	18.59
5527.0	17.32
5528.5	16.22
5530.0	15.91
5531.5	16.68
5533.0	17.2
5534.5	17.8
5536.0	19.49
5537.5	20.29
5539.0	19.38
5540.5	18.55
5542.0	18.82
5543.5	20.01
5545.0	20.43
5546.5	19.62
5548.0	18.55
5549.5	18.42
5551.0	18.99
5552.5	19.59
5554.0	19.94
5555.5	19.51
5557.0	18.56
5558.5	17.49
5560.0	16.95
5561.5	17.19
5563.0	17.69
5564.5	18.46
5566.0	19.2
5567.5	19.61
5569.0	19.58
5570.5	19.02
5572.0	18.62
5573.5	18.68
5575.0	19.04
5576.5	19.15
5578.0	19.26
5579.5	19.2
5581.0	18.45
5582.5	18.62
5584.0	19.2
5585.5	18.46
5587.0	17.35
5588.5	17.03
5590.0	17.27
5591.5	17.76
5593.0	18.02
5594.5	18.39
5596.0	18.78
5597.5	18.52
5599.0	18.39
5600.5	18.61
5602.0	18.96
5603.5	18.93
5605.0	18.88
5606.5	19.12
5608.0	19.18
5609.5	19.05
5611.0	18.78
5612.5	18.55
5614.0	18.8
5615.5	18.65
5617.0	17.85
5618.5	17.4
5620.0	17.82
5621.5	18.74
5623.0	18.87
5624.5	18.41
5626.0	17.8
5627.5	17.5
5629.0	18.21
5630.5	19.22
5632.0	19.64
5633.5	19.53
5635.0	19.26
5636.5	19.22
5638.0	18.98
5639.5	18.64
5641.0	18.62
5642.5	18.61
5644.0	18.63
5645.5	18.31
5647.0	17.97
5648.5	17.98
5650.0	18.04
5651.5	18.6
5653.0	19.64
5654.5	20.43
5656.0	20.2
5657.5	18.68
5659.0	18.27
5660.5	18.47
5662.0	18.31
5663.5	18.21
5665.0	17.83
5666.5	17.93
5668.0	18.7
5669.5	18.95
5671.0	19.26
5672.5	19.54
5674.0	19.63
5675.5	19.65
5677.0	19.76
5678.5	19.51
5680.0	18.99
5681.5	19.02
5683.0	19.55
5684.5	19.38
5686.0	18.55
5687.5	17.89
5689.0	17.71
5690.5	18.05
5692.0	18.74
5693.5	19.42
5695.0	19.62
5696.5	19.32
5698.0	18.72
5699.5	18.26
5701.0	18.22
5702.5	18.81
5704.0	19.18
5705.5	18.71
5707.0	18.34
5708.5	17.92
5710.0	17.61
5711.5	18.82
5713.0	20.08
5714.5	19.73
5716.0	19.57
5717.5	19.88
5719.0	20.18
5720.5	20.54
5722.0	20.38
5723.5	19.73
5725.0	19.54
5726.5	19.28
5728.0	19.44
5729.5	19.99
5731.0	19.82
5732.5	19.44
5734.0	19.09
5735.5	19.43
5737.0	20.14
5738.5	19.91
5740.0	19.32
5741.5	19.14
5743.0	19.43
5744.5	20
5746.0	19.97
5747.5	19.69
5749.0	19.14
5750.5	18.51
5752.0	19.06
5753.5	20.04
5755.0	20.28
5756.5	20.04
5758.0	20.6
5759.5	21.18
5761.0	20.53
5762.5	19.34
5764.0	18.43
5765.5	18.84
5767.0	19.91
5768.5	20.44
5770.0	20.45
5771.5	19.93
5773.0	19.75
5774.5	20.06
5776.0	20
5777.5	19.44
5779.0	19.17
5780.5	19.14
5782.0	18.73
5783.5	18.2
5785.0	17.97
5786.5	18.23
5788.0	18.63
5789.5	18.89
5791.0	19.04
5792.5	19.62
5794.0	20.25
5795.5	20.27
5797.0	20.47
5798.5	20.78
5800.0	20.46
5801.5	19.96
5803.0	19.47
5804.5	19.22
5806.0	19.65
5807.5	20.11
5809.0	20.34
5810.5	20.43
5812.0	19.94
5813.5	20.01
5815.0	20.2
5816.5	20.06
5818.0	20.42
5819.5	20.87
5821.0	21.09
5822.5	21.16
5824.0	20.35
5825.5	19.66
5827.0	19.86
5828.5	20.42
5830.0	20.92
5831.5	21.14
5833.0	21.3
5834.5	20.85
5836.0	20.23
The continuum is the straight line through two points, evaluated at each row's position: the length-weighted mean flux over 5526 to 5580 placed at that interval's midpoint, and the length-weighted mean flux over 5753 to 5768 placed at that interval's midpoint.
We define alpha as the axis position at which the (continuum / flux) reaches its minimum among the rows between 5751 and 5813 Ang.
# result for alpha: 5759.5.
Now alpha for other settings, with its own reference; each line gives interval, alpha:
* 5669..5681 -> 5677.0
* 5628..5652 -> 5632.0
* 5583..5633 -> 5632.0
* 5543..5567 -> 5545.0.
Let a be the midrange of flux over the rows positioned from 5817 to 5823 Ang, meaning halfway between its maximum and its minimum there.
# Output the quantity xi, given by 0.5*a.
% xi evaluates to 10.4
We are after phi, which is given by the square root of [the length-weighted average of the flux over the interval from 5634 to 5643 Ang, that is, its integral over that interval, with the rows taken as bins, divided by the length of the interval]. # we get 4.35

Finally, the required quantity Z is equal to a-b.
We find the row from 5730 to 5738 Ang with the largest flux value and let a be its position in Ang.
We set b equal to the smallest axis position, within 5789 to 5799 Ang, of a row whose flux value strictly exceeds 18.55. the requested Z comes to -52.5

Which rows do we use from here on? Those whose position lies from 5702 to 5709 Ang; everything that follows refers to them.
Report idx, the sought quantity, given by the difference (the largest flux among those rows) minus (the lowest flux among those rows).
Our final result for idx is 1.3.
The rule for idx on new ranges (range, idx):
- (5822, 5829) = 1.5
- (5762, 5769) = 2.0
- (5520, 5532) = 3.7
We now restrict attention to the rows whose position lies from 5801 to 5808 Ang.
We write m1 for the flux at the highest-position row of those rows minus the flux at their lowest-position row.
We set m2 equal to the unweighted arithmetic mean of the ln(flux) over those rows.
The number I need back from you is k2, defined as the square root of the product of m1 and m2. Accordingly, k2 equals 0.7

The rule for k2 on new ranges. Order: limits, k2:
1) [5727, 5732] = 1.1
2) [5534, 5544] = 2.6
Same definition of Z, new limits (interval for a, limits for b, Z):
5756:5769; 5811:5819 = -52.5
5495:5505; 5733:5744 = -235.5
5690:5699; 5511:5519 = 181.5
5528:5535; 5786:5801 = -253.5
